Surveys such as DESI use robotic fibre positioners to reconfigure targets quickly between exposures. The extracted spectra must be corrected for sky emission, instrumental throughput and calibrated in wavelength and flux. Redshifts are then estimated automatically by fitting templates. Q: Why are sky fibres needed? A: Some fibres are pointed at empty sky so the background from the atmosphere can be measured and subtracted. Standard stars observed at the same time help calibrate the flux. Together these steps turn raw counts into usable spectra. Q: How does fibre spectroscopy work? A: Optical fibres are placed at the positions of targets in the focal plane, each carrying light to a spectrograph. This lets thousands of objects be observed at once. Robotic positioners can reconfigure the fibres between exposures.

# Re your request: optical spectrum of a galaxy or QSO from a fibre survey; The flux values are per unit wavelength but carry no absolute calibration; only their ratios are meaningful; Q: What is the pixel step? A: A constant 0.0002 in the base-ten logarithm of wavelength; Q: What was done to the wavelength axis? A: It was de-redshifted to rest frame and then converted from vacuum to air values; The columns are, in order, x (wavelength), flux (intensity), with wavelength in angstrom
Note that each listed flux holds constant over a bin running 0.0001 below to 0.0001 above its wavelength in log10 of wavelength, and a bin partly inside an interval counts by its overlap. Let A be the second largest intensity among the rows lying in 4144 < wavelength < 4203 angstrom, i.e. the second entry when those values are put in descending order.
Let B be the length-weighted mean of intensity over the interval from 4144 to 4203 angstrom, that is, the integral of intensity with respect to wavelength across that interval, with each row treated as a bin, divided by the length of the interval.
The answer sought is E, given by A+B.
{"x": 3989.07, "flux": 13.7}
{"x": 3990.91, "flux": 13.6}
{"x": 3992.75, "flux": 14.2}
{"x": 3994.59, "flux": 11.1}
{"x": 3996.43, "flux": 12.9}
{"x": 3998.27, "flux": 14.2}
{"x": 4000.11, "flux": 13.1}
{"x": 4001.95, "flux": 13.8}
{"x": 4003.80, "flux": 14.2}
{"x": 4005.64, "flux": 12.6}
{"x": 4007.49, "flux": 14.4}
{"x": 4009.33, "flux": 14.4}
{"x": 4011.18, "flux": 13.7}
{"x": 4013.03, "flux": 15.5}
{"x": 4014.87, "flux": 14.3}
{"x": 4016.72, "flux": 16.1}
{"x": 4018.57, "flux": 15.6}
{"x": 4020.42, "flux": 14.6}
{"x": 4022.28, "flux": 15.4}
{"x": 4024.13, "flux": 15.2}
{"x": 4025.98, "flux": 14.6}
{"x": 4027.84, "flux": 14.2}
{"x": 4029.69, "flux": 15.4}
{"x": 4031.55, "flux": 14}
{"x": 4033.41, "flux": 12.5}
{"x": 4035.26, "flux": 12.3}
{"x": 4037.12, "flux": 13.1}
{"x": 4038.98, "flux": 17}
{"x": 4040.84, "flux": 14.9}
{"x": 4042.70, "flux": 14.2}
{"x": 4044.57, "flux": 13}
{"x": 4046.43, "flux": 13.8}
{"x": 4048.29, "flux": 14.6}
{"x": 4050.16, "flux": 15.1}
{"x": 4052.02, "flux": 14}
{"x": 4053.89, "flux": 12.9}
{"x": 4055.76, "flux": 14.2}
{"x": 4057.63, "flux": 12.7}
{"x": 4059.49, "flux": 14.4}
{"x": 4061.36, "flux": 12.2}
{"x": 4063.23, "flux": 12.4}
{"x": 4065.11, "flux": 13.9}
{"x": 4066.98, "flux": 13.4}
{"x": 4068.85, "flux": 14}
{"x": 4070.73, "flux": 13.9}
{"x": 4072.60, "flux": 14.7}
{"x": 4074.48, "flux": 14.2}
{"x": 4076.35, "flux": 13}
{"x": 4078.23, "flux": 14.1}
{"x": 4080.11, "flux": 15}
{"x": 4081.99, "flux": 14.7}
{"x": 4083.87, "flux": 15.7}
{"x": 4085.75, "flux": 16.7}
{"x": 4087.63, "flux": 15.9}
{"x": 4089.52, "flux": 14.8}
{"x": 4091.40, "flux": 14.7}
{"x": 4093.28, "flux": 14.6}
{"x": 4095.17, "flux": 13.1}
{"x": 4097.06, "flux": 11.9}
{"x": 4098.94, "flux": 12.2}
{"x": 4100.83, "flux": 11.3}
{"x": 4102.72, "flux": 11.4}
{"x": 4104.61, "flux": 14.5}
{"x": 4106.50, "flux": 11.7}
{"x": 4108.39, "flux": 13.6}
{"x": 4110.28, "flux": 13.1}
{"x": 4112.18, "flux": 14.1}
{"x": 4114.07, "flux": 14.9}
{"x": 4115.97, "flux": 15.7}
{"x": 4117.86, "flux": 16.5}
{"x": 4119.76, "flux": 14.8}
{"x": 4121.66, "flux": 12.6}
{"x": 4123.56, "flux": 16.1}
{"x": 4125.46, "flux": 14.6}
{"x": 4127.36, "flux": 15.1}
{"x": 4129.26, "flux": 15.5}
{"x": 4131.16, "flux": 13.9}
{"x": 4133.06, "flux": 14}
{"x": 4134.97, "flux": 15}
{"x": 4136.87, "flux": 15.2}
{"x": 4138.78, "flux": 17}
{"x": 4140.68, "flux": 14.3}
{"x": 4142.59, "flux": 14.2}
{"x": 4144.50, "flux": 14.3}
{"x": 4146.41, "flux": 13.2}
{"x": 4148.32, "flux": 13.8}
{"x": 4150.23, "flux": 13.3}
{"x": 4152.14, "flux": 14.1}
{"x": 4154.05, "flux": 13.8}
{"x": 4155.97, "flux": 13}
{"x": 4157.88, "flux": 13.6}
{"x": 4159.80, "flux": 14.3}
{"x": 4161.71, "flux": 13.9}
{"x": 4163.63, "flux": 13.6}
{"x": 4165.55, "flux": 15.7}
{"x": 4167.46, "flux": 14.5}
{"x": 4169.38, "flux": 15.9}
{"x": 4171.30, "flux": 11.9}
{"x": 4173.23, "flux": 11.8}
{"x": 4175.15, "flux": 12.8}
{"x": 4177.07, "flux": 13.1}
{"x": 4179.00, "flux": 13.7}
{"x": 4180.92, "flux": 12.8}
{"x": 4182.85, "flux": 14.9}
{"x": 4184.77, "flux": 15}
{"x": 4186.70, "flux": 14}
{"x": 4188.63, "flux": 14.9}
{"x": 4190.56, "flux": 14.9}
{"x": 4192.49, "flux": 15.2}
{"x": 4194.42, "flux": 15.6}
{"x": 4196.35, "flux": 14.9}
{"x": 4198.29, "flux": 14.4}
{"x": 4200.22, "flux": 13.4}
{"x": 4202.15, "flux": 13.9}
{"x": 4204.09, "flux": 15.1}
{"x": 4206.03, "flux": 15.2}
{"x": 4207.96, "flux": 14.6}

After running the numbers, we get 29.7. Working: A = 15.7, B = 14.0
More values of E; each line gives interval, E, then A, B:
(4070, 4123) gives 30.6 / 16.5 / 14.1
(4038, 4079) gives 29.0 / 15.1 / 13.9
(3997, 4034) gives 30.0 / 15.6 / 14.4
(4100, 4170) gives 30.7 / 16.5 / 14.2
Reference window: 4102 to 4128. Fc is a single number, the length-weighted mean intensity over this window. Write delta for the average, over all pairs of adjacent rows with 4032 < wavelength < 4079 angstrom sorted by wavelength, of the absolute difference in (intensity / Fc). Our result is 0.077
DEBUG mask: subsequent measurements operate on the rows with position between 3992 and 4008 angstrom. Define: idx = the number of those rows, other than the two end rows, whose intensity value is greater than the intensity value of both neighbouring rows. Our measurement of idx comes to 2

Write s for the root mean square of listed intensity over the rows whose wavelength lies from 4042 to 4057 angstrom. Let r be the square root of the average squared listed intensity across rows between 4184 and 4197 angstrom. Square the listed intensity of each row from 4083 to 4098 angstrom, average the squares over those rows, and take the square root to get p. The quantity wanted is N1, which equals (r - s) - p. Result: -13.8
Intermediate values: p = 14.7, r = 14.9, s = 14.0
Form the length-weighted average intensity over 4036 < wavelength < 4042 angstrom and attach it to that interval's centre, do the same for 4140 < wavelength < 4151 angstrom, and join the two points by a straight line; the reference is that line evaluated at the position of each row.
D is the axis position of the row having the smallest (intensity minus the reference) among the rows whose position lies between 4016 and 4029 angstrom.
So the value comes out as 4027.84 angstrom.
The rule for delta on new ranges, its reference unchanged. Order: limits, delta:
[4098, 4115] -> 0.098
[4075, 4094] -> 0.050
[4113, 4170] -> 0.072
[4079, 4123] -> 0.077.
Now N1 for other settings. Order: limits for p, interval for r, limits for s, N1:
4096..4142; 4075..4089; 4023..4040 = -13.5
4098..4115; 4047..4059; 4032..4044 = -13.2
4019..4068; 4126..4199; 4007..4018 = -14.5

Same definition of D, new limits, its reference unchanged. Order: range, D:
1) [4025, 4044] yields 4035.26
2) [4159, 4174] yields 4173.23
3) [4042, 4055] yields 4053.89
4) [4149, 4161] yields 4155.97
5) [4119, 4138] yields 4121.66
